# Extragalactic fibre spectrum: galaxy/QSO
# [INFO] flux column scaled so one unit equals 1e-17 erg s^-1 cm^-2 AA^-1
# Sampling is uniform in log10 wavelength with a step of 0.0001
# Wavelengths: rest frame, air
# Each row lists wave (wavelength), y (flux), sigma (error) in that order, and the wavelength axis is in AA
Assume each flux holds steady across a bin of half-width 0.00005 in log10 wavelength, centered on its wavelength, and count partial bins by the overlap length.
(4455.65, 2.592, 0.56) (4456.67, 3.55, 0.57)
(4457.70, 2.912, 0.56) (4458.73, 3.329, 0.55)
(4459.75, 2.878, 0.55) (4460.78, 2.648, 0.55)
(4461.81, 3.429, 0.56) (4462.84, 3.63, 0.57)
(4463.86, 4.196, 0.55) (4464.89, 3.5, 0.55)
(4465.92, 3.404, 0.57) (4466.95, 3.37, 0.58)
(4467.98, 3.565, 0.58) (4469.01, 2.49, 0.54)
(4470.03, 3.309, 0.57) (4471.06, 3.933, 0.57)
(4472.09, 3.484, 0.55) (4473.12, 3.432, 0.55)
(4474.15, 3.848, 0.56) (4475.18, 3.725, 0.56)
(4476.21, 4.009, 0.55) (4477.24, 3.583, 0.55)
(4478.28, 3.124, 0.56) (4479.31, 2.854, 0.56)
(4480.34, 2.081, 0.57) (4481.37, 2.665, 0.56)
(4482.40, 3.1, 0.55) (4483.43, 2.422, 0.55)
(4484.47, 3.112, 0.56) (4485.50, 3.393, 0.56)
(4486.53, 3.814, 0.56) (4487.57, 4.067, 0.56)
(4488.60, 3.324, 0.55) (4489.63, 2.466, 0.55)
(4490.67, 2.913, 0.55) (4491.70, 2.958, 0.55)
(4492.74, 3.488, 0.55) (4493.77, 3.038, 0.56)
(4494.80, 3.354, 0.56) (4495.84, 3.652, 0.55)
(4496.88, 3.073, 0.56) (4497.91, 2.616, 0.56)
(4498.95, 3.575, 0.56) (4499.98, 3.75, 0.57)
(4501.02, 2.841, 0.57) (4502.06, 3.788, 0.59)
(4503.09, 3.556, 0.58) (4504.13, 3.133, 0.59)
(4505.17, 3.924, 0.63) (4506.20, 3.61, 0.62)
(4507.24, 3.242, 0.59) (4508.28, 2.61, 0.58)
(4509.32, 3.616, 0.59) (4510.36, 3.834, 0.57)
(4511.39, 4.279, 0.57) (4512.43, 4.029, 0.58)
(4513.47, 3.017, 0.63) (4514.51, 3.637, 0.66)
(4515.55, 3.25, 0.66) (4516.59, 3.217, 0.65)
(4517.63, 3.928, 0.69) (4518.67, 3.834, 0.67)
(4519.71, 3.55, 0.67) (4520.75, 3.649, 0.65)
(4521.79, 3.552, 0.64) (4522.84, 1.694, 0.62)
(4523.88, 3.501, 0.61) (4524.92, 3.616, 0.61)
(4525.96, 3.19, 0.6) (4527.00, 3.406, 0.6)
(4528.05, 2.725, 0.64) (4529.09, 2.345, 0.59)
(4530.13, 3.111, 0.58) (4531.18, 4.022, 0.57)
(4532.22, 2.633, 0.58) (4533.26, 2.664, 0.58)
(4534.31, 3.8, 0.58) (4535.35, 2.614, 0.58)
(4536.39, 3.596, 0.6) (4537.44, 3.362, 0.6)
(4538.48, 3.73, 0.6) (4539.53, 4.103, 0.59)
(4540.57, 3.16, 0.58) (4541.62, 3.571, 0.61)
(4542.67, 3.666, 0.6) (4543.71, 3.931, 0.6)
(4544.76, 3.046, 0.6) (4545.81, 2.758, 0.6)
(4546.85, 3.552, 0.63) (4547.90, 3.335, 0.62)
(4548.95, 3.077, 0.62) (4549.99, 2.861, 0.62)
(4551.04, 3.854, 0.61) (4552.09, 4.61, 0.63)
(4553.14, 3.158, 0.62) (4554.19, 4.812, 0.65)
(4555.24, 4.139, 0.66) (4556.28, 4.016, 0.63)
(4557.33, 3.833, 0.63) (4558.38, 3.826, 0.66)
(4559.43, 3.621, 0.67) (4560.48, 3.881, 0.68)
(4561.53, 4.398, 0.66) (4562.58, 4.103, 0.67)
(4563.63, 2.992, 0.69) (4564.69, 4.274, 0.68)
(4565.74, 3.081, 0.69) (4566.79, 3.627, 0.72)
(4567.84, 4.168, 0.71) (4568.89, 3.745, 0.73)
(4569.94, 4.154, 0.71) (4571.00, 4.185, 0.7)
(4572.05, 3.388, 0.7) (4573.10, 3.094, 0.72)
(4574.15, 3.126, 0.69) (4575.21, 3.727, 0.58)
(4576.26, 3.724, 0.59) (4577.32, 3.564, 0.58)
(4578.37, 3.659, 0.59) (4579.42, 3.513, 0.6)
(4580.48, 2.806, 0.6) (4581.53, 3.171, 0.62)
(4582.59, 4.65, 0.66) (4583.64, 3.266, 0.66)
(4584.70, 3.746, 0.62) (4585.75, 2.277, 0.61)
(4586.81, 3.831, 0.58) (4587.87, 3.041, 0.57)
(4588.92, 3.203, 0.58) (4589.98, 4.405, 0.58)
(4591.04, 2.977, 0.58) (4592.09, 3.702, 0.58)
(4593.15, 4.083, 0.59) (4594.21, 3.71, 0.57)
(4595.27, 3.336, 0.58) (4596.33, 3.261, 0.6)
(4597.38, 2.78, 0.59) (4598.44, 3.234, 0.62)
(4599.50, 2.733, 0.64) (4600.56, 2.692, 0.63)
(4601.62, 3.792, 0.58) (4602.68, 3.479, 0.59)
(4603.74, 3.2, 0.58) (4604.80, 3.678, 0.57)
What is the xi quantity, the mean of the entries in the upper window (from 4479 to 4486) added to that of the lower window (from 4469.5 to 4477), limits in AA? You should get 6.5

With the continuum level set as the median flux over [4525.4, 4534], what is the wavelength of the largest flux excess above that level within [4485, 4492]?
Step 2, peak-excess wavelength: 4487.57 AA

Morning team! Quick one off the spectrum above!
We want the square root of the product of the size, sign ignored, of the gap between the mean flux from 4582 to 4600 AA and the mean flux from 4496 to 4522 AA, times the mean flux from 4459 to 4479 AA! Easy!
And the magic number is 0.5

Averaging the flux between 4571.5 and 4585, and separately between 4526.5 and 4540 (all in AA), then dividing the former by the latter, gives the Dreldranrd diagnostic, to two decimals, 1.08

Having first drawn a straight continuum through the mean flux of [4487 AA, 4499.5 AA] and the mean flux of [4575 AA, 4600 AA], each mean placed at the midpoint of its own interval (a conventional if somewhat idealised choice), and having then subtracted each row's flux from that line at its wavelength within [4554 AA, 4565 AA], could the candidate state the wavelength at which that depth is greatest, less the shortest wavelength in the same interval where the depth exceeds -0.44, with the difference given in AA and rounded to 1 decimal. 4.2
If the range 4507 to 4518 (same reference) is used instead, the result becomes 1.0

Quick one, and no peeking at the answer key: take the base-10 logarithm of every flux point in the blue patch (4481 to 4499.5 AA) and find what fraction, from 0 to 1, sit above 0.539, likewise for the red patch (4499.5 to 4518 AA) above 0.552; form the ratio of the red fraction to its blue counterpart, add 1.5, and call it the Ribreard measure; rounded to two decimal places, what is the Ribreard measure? 3.50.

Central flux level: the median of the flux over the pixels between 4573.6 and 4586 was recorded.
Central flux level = 3.54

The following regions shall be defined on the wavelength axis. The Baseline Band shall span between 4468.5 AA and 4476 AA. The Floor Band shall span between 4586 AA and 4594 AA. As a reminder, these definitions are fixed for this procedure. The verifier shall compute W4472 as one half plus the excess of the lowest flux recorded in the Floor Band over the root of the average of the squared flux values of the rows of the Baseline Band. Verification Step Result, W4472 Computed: -0.01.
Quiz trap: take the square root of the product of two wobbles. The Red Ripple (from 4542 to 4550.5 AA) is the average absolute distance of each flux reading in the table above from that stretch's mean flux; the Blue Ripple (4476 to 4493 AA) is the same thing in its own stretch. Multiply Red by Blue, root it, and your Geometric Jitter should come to 0.386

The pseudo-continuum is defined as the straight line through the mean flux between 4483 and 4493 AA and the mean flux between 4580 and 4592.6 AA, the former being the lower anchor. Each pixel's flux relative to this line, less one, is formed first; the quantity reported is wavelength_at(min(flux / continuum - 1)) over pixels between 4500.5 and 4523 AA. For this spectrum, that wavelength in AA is 4522.84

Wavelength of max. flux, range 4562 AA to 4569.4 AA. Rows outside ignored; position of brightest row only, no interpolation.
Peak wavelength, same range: 4564.69 AA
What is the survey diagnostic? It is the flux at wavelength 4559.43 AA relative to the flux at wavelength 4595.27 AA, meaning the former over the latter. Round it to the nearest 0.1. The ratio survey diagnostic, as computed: 1.1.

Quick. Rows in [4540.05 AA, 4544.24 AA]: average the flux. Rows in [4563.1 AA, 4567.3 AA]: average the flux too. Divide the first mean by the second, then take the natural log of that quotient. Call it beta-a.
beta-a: 0.03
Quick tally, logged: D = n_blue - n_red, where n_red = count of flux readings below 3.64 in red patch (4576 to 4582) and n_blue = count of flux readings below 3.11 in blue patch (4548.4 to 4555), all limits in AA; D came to -2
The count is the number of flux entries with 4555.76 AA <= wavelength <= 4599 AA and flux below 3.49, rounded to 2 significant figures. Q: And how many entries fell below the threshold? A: 16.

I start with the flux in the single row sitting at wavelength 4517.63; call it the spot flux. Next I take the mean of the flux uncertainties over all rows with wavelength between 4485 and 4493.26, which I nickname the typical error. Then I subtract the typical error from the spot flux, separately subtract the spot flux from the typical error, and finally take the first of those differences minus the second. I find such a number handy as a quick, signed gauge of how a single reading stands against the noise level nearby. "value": 6.7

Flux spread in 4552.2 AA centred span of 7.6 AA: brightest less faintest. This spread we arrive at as 2.0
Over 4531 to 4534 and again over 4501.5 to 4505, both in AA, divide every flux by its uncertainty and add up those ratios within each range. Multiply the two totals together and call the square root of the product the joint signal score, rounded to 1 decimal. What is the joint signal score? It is 17.0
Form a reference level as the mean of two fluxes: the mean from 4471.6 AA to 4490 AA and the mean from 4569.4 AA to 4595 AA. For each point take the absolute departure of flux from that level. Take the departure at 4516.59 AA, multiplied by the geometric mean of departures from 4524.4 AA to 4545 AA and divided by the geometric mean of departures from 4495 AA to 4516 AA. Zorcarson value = 0.16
